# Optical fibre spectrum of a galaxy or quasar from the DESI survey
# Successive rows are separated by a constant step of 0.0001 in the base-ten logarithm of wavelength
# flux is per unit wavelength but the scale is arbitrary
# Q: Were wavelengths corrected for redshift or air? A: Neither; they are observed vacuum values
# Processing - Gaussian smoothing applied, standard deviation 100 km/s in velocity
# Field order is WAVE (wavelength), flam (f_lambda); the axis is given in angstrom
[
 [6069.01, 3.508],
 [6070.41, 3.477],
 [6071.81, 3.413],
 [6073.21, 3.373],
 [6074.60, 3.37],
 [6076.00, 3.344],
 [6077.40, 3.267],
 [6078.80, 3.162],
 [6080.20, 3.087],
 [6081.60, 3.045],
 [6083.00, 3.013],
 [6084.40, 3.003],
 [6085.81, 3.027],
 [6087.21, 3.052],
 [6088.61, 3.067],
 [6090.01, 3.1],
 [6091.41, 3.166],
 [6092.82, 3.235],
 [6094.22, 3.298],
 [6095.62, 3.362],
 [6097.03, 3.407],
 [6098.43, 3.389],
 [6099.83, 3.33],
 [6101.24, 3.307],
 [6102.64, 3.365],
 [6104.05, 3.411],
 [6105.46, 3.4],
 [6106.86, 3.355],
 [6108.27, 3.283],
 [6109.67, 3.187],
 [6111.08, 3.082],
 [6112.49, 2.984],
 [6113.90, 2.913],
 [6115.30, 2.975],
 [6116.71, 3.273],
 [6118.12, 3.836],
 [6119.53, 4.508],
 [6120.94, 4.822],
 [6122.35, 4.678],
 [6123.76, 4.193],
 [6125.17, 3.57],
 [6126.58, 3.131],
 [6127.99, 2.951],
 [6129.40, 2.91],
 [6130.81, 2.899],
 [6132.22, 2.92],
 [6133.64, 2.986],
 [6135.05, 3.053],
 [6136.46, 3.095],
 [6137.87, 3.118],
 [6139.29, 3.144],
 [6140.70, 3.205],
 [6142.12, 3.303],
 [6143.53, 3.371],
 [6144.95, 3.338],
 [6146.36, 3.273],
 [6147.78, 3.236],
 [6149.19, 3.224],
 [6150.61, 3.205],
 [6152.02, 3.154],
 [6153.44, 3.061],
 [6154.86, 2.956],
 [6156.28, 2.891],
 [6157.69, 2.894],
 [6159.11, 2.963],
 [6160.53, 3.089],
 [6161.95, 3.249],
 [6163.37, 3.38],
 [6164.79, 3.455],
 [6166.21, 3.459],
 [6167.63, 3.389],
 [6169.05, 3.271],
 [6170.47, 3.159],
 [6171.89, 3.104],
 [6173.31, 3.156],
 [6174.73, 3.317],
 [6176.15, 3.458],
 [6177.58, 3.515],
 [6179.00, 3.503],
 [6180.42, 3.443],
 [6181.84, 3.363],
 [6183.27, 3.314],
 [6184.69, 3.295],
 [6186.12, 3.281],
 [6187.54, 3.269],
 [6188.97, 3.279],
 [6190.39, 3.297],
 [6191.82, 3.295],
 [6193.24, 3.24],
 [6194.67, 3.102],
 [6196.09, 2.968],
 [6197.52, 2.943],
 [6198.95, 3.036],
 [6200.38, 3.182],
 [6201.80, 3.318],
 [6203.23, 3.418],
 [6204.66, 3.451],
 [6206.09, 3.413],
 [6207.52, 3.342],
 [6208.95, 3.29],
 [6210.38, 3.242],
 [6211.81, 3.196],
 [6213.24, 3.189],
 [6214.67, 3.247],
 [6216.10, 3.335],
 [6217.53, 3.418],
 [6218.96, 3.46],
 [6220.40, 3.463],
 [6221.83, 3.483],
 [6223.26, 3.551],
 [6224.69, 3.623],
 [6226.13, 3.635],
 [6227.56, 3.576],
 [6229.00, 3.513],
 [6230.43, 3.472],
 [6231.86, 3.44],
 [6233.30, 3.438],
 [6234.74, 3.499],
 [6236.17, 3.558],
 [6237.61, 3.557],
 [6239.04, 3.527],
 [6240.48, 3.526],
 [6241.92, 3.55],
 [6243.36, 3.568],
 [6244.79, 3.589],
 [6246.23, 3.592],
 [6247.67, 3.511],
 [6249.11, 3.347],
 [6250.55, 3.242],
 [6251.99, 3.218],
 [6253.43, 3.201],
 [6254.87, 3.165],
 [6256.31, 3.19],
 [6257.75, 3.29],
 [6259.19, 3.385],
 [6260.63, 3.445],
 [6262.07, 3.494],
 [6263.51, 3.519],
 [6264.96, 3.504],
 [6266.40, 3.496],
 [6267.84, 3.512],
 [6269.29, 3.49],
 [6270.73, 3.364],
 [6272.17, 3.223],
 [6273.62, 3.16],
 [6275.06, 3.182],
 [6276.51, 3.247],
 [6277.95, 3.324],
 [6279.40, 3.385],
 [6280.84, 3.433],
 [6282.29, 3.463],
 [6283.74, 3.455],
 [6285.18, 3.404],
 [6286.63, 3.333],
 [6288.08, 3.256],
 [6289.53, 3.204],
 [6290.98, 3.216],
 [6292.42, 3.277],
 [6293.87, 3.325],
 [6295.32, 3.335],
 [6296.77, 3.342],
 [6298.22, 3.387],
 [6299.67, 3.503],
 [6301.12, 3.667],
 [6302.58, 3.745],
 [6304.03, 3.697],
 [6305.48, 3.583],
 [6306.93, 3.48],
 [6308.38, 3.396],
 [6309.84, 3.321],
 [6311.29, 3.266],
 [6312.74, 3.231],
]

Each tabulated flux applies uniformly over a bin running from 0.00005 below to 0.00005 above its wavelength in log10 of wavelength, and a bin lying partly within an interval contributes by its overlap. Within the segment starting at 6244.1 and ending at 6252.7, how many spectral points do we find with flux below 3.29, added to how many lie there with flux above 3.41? 5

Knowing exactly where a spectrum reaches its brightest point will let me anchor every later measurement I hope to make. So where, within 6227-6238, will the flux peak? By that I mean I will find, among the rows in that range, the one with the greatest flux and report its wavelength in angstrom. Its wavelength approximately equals 6227.56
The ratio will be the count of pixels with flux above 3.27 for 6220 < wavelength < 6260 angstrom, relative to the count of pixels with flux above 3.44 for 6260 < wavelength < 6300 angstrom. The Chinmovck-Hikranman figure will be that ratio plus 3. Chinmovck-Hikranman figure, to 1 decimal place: 5.3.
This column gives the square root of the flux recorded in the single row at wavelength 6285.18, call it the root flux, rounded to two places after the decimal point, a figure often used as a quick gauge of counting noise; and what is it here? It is 1.84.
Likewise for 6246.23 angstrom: 1.90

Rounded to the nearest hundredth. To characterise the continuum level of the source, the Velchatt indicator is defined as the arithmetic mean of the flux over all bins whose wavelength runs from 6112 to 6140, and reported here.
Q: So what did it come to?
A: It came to 3.40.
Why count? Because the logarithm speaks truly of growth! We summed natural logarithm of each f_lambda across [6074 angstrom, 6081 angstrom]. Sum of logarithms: 5.88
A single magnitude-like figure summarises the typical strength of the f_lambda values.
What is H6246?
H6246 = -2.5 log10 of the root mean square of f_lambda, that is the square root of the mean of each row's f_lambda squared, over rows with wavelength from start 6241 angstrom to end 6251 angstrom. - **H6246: -1.36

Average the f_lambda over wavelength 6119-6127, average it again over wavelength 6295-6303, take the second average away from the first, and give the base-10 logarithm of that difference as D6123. -0.2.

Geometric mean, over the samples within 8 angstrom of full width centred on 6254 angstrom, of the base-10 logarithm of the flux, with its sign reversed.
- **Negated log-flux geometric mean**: -0.507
